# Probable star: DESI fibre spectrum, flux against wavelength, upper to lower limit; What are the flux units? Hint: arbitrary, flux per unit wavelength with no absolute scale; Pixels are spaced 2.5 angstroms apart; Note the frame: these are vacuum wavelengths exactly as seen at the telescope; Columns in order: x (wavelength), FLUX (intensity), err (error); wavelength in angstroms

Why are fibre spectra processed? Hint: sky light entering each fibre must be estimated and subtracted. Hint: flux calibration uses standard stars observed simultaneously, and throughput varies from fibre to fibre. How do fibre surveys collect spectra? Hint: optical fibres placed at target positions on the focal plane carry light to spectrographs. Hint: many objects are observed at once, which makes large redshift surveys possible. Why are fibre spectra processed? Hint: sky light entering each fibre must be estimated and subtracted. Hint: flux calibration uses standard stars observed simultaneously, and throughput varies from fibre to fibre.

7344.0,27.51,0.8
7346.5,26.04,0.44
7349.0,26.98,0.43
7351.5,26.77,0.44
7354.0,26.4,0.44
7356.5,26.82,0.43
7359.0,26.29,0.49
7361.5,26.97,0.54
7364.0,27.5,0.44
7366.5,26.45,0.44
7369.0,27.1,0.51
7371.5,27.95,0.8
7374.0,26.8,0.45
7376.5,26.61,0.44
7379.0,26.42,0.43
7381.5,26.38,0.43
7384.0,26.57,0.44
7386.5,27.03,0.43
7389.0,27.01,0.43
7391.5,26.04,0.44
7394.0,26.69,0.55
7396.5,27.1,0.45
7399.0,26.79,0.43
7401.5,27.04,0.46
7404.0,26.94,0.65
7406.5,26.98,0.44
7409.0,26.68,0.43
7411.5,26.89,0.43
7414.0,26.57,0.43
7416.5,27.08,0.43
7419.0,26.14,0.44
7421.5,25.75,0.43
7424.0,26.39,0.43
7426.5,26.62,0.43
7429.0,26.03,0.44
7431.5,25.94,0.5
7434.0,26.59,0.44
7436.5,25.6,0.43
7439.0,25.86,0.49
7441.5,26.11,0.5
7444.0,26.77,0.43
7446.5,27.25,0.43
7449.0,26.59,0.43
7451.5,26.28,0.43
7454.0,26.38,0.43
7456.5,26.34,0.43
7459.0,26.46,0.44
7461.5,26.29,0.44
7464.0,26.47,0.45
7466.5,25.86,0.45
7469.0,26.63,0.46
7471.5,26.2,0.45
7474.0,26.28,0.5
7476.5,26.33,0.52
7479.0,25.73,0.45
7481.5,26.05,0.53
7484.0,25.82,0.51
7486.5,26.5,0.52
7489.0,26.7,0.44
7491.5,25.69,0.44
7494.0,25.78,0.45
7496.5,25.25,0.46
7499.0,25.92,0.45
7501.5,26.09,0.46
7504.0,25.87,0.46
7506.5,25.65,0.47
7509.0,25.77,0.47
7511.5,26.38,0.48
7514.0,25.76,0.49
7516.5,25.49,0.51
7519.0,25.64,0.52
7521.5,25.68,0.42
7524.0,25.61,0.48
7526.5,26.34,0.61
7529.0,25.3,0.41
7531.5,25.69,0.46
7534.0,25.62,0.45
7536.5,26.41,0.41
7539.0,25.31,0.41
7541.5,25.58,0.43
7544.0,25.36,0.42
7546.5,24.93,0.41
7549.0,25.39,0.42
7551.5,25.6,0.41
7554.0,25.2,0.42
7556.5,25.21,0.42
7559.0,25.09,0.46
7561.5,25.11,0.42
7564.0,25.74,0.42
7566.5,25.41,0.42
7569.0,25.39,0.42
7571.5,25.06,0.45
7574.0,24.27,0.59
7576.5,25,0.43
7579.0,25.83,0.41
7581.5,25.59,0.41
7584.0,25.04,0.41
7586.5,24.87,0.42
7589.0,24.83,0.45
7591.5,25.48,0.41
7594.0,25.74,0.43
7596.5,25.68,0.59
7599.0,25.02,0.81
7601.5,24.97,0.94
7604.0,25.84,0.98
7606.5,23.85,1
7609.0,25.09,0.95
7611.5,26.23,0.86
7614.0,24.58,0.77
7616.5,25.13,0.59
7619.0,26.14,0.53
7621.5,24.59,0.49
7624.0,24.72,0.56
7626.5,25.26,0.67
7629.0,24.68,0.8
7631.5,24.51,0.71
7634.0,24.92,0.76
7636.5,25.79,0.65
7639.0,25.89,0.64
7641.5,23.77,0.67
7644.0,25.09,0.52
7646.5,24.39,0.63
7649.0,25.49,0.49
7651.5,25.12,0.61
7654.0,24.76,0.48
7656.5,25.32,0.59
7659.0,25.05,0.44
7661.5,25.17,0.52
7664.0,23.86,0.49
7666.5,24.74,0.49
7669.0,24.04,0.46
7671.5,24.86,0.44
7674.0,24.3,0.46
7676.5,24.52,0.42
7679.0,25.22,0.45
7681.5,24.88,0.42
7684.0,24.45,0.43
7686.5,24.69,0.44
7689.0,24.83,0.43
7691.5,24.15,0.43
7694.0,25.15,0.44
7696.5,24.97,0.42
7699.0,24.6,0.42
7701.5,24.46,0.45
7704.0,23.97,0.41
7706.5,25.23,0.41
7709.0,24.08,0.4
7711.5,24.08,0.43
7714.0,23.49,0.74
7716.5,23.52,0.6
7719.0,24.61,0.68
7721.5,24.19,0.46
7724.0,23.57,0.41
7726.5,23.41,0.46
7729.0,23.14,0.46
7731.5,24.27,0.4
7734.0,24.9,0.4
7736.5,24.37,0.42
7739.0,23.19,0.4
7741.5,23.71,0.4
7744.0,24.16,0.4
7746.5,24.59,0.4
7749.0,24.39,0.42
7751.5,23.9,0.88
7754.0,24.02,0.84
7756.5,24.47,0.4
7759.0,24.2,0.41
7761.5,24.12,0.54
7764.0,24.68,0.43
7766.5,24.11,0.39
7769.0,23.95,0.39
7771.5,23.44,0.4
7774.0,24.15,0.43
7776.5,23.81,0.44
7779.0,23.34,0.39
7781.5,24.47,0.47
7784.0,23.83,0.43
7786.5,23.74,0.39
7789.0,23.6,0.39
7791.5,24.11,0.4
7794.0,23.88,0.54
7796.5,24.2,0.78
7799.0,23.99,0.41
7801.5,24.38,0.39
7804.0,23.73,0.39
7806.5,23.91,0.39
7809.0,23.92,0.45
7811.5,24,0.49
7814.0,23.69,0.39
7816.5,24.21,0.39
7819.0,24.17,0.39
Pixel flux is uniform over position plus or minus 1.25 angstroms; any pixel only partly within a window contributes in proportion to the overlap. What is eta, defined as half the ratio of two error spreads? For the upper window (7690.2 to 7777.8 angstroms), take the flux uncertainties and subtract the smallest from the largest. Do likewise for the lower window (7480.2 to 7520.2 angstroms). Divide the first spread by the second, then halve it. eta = 2.7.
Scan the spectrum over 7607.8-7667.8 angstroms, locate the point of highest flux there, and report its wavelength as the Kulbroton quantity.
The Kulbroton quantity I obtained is 7611.5 angstroms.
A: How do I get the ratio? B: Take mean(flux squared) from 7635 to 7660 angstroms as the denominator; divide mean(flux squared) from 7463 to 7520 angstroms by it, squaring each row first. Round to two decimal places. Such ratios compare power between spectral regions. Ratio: 1.07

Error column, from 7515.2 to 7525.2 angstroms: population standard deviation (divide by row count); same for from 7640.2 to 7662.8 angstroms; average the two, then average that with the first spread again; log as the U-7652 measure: 0.048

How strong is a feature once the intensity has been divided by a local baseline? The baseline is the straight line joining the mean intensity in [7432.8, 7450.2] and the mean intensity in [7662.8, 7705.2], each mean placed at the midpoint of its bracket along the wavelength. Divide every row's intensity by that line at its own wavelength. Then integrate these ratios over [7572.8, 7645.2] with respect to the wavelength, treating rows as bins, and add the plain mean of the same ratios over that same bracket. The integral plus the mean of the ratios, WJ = 73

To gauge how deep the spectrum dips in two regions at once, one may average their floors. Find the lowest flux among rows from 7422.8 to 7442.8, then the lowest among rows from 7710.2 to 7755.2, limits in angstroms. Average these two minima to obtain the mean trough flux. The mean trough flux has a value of 24.4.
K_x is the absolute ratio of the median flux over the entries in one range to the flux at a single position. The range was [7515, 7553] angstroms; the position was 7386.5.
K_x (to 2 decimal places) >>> 0.95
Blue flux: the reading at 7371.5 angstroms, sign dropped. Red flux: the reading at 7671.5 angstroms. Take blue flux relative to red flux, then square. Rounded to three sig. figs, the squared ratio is 1.26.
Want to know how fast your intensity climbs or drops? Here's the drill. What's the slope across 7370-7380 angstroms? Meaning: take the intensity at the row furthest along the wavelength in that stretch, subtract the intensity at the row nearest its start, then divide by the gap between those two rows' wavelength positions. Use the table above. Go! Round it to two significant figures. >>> -0.20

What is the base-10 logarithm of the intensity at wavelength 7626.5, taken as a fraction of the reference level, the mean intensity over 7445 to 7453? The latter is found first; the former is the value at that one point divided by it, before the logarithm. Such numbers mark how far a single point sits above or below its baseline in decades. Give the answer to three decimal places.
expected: -0.024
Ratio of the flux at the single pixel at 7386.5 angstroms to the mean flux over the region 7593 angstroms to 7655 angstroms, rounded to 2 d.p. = 1.08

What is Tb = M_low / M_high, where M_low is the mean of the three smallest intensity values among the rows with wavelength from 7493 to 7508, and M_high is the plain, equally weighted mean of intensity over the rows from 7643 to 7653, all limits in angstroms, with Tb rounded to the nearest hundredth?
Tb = 1.02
